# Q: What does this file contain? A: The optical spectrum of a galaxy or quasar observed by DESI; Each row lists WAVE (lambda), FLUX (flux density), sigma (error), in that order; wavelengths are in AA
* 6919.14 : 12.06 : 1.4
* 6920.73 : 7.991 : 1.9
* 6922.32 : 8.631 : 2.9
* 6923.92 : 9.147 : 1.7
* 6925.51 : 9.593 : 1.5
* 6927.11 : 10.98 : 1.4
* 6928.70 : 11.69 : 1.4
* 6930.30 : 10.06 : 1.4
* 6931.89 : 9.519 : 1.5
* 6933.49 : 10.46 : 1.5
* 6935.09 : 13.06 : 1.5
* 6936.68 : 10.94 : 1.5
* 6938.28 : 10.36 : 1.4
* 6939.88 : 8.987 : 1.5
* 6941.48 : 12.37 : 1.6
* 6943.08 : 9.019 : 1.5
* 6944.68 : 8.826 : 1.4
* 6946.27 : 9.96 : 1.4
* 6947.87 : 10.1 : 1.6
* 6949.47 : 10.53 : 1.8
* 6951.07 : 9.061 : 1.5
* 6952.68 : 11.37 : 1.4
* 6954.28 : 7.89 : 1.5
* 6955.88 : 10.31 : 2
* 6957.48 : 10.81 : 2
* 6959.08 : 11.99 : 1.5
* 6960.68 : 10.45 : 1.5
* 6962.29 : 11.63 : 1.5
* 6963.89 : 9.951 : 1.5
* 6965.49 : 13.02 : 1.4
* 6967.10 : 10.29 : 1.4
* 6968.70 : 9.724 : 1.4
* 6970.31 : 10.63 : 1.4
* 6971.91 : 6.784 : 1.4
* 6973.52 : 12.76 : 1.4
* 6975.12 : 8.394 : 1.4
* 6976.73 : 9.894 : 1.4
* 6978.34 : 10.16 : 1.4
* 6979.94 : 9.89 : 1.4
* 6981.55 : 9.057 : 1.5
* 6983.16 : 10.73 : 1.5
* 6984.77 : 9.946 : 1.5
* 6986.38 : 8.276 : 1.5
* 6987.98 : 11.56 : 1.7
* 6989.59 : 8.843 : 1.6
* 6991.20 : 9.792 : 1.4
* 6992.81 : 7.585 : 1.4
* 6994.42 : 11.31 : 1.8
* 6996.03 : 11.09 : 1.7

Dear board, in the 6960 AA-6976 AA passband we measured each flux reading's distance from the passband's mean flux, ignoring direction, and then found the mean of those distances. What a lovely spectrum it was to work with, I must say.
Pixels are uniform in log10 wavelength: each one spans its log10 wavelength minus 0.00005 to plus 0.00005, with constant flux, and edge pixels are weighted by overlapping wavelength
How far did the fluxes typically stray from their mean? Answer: 1.33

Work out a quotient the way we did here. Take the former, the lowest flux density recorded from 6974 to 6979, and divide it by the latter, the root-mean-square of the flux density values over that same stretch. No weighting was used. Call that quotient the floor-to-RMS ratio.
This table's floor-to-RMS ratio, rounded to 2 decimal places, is 0.88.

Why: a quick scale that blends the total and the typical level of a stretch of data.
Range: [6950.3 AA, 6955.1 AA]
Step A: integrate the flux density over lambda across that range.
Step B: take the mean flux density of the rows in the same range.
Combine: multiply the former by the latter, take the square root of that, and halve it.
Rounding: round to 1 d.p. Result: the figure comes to 10.3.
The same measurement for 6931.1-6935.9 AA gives 12.1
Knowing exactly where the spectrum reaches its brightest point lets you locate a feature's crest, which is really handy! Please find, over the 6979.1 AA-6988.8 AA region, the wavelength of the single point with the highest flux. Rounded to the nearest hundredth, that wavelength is 6987.98 AA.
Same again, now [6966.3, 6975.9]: 6973.52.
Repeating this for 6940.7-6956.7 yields 6941.48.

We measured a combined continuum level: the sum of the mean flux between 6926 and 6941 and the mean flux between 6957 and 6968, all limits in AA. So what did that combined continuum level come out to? 21.8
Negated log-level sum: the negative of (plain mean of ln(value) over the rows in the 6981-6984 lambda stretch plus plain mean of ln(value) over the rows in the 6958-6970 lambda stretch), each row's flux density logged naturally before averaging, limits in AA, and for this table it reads -4.68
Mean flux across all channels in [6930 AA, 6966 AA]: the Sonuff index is 10.5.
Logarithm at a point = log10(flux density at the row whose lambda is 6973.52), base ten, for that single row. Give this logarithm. 1.11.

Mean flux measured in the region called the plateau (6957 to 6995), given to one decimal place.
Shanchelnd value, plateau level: 10.1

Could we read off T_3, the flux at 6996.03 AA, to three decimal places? 11.090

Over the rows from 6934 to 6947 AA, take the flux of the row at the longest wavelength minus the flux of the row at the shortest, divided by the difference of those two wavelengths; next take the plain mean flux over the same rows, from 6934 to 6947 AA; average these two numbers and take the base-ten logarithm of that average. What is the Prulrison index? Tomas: 0.706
